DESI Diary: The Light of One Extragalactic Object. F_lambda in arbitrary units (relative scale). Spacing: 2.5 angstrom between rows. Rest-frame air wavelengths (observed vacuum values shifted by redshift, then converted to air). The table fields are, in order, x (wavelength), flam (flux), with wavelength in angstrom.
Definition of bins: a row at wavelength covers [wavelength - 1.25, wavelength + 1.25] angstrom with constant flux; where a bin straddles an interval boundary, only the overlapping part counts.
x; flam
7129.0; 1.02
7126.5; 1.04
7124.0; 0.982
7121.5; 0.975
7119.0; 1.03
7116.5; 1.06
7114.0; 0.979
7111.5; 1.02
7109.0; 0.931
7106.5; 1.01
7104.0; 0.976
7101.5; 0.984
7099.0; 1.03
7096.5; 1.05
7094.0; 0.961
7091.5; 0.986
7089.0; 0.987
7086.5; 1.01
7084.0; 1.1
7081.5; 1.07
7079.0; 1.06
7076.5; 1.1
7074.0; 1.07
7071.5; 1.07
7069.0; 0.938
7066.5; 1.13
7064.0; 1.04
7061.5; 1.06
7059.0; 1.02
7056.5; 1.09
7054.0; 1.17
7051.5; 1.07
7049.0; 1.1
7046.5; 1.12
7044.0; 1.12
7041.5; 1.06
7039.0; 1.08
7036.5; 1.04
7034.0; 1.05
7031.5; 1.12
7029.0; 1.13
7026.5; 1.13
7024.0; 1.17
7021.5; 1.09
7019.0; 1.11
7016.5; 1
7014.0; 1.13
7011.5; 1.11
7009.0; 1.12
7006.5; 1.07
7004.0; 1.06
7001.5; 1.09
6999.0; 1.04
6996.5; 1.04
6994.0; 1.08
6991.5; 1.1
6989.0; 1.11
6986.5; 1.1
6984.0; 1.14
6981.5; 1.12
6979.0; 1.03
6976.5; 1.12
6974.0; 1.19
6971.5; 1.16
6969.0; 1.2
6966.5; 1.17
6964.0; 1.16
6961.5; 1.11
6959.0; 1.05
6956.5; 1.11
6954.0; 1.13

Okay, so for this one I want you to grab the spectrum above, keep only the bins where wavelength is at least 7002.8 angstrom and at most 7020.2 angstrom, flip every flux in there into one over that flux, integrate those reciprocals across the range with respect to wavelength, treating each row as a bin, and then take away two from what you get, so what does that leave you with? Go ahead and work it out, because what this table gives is 14.1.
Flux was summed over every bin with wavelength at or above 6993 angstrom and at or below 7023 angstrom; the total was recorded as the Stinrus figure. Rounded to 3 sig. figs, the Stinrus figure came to 12.9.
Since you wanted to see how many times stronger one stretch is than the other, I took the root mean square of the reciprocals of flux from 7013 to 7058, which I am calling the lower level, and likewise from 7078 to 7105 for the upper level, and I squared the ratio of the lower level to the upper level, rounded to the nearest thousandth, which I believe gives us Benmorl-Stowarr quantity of 0.860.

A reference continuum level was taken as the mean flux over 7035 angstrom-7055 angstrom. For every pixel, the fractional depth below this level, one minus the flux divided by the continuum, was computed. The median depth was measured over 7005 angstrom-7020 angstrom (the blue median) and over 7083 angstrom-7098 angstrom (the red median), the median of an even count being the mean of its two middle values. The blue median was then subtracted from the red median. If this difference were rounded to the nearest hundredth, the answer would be 0.10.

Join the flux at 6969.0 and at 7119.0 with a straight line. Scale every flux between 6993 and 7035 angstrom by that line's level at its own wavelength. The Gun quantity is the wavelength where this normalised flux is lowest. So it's 7016.5 angstrom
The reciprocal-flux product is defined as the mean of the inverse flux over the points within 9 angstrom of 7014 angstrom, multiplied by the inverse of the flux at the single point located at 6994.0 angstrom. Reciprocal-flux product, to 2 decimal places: 0.85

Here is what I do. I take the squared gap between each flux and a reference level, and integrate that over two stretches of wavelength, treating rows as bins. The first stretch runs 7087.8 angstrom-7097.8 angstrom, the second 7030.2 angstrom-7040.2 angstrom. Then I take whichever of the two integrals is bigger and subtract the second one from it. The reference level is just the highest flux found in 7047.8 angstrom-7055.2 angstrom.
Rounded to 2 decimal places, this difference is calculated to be 0.21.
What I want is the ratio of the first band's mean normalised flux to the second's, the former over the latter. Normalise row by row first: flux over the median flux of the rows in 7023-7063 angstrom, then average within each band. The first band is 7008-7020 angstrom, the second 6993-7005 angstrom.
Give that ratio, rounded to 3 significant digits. 1.03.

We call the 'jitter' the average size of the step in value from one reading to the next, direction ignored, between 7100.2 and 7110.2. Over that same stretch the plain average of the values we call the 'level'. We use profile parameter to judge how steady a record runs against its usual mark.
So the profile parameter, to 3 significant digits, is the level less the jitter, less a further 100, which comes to -99.1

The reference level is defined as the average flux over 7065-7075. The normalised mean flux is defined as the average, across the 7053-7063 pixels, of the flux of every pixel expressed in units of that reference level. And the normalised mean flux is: 1.03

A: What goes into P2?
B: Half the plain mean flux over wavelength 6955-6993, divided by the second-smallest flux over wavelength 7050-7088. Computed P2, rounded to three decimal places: 0.557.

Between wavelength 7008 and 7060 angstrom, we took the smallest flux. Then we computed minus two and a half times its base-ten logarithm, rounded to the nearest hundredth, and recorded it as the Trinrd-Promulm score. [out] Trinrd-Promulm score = 0.00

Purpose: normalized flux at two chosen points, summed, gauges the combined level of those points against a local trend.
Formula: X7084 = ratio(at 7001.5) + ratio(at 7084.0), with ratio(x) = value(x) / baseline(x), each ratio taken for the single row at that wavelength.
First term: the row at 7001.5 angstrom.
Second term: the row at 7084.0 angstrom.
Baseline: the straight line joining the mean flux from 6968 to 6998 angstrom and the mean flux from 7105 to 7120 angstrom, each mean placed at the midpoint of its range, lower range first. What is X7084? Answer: 2.06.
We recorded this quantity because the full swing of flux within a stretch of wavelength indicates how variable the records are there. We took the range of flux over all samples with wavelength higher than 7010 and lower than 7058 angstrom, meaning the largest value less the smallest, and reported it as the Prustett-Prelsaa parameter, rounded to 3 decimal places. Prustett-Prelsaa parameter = 0.170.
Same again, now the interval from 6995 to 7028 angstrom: 0.170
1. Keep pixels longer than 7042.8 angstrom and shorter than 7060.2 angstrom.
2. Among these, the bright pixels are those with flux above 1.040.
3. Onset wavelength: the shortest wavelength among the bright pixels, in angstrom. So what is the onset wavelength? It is 7044.0 angstrom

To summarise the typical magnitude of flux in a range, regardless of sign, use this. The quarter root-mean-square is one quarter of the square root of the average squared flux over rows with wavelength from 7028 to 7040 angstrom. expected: 0.271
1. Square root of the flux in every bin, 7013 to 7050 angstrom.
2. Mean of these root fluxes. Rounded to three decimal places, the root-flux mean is 1.047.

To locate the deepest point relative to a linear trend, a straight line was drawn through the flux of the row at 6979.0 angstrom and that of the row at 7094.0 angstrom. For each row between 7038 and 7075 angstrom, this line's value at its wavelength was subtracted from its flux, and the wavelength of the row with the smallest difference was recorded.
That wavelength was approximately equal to 7069.0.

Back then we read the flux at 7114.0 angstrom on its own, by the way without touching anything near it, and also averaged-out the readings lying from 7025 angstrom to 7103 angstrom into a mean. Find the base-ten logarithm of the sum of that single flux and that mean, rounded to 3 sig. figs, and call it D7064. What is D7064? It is 0.310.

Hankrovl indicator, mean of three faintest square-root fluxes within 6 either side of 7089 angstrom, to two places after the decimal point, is 0.99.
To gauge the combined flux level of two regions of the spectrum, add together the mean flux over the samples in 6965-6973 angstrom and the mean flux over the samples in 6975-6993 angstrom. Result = 2.28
